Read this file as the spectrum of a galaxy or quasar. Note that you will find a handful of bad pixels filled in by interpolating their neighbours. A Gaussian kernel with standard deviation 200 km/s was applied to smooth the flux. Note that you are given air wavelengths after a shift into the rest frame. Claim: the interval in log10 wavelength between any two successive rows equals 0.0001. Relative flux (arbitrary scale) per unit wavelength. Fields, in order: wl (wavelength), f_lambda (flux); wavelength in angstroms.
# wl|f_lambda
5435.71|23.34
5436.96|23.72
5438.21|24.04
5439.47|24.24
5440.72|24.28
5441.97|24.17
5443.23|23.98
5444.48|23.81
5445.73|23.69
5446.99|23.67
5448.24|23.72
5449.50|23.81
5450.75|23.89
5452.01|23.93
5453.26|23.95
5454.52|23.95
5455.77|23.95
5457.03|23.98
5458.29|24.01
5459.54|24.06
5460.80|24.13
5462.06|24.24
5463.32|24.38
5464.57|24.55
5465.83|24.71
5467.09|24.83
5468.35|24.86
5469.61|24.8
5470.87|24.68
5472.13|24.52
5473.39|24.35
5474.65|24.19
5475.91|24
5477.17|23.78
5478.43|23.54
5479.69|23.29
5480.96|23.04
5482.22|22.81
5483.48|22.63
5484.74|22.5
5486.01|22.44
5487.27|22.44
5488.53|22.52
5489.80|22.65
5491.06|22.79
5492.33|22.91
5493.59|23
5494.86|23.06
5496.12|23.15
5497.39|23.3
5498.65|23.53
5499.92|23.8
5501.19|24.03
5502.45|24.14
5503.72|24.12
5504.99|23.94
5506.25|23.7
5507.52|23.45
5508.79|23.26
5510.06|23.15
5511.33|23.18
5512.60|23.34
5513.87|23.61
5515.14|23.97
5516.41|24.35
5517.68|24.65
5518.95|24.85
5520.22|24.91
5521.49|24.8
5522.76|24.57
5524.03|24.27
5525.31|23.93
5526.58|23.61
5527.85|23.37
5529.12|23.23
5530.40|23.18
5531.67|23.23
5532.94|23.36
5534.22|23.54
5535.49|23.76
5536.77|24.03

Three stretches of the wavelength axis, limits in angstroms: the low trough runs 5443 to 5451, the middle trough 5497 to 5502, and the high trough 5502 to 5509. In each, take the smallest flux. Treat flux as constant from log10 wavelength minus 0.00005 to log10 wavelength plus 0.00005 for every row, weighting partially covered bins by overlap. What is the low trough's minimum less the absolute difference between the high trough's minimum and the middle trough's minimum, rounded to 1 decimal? 23.6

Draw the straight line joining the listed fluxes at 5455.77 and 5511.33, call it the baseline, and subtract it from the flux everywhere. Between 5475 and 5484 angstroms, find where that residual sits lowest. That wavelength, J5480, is 5483.48 angstroms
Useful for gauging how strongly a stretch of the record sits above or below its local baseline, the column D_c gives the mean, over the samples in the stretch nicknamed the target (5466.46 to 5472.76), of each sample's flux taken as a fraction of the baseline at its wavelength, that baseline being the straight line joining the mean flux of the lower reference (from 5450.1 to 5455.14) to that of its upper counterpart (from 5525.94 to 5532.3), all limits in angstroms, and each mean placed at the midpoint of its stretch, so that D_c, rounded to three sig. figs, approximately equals 1.04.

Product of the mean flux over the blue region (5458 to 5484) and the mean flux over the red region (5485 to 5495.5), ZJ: 547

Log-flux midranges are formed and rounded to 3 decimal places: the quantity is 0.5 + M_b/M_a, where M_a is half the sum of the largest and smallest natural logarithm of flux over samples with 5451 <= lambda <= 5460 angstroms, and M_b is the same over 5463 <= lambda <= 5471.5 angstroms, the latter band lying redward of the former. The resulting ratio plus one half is 1.508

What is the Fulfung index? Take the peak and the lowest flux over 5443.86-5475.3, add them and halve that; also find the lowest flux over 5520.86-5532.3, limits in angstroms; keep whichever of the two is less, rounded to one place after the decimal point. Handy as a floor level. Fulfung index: 23.2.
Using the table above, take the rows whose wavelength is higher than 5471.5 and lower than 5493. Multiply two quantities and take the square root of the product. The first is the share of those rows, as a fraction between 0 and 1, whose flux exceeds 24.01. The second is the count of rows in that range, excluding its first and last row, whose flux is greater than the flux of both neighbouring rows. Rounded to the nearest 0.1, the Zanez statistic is 0.0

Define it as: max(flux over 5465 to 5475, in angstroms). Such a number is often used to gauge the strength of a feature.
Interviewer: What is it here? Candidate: 24.86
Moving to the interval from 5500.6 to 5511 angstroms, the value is 24.14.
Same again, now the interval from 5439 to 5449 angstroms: 24.28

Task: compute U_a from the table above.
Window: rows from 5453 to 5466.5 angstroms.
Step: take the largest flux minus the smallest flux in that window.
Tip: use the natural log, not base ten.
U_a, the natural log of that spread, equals -0.27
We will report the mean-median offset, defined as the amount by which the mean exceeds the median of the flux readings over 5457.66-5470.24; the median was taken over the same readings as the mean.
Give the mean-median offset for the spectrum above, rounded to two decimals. -0.01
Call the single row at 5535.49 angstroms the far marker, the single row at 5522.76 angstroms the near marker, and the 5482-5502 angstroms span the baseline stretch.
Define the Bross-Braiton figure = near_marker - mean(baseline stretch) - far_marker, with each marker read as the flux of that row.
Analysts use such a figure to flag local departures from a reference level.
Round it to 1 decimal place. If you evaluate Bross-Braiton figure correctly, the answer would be -22.2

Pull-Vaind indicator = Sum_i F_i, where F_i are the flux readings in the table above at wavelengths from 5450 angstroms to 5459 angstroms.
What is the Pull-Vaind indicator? 168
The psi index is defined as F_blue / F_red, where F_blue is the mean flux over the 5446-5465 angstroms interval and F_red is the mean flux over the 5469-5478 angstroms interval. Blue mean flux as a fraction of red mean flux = 0.99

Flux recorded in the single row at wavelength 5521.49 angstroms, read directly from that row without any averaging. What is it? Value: 24.8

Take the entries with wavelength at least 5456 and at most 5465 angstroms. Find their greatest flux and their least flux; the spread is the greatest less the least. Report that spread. 0.57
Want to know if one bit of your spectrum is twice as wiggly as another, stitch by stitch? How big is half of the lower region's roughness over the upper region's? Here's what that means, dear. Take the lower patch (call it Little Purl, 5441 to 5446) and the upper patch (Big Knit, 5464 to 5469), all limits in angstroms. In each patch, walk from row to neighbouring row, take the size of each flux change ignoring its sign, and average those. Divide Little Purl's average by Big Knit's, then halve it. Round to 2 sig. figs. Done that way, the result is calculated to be 0.77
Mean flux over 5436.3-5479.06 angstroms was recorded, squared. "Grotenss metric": 582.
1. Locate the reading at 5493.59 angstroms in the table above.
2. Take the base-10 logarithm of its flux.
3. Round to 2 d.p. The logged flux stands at 1.36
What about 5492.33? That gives 1.36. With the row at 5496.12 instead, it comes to 1.36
